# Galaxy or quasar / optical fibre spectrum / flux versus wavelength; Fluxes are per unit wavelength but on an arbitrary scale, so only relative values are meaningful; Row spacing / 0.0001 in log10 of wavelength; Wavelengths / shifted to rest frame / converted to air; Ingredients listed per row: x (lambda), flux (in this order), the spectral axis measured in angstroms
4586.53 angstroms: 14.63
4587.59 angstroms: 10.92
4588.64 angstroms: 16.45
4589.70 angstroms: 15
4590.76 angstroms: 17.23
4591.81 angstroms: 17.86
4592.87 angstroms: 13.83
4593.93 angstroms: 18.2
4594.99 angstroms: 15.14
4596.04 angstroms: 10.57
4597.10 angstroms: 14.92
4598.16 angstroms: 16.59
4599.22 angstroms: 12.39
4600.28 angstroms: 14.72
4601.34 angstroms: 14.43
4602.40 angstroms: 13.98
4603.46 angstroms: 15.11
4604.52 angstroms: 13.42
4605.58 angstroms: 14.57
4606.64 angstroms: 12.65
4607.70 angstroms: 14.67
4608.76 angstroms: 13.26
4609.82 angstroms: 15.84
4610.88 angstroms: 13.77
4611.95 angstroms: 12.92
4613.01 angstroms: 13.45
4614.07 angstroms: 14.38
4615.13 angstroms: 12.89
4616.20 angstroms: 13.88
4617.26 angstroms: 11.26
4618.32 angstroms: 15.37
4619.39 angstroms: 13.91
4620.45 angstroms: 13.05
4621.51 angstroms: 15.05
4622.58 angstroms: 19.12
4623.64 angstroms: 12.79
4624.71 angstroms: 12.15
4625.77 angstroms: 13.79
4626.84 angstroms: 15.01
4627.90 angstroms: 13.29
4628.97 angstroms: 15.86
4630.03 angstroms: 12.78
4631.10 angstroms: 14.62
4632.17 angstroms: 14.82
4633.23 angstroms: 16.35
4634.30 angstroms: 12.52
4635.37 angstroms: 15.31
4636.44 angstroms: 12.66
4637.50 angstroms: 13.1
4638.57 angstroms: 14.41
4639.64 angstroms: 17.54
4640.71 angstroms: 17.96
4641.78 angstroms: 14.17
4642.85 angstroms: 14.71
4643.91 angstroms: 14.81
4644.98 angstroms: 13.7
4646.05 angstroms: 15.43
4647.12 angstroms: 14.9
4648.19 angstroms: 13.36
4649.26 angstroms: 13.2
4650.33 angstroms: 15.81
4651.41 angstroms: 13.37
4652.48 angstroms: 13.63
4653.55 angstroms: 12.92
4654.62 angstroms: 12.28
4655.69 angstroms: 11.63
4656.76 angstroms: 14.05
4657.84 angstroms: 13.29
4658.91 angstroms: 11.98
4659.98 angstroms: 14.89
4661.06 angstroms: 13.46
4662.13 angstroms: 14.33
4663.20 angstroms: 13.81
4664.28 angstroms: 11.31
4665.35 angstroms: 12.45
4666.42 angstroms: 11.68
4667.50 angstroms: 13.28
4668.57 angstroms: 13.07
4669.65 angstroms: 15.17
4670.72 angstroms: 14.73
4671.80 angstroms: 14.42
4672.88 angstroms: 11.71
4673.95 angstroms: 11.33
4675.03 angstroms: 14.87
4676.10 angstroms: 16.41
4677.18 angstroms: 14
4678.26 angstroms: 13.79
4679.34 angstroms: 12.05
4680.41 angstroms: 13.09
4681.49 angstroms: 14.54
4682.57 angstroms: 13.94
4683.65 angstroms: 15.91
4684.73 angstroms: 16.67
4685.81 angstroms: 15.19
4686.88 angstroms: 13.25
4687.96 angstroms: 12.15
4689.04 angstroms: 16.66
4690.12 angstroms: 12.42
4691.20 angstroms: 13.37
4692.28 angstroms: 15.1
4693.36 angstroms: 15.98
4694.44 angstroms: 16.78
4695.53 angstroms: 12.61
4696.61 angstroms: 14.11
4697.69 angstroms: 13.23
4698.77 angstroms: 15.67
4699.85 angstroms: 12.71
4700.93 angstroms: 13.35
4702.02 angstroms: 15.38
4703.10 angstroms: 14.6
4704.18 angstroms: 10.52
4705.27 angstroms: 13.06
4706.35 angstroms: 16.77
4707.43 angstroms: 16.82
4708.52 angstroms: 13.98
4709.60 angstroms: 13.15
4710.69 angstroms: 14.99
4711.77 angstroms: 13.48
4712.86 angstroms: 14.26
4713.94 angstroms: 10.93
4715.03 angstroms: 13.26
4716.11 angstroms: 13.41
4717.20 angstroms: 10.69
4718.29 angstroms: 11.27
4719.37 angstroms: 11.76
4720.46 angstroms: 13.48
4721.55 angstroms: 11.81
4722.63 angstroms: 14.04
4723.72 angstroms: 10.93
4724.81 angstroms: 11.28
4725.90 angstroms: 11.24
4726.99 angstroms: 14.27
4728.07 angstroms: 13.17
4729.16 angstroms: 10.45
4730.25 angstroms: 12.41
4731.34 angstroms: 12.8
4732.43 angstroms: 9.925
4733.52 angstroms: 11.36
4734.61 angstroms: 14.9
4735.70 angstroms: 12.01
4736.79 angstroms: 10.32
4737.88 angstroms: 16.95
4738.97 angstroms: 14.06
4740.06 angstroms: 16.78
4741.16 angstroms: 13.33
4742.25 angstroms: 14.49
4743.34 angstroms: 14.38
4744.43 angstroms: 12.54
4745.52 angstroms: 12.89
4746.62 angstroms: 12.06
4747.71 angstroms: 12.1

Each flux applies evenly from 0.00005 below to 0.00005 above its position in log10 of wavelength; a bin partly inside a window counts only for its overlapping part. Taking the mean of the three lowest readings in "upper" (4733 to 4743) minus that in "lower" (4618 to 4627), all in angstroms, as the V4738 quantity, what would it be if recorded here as -1.4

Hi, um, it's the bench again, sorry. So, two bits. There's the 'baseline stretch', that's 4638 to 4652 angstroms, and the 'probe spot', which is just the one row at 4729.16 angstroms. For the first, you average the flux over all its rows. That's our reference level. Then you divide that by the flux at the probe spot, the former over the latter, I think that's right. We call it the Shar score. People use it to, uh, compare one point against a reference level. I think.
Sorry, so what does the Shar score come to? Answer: 1.42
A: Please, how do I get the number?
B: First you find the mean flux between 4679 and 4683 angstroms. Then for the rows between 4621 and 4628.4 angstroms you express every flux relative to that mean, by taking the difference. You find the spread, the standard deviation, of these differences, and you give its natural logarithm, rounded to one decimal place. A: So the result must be 0.8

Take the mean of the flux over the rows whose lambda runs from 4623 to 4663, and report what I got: 14.1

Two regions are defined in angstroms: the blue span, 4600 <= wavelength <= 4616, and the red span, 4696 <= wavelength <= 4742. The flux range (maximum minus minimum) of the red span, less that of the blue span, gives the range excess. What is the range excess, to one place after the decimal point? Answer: 3.8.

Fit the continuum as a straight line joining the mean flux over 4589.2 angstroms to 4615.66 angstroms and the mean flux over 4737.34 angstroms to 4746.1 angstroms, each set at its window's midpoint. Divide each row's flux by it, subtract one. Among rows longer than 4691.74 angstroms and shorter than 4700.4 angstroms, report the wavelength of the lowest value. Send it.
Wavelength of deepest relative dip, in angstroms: 4695.53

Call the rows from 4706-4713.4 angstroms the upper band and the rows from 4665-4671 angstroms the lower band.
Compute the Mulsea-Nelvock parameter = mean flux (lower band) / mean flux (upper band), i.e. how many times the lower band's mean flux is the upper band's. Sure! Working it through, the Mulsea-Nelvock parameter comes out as 0.91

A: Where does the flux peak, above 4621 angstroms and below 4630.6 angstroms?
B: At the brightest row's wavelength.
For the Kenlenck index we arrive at 4622.58 angstroms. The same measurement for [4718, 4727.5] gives 4726.99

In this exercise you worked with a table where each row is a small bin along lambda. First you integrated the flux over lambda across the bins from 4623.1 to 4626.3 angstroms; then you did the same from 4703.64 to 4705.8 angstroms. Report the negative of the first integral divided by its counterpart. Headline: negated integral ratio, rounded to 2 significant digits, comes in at -1.6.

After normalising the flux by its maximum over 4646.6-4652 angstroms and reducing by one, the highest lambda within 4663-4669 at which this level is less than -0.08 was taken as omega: 4668.57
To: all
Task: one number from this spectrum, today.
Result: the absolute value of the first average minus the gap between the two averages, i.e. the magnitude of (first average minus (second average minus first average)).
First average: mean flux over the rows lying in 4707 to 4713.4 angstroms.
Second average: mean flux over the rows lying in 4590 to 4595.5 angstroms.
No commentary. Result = 12.4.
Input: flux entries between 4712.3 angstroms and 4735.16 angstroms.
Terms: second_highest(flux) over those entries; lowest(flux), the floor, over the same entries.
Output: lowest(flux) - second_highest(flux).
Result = -4.3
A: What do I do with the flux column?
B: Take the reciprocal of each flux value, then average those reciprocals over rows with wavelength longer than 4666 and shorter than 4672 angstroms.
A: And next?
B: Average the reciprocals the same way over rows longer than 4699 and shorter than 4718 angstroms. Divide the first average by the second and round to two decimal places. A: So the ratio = 0.98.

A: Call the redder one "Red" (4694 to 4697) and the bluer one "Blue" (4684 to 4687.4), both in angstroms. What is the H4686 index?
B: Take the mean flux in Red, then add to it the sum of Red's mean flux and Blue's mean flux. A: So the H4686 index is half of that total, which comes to 22.0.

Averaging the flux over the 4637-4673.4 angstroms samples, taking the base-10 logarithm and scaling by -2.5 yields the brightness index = -2.85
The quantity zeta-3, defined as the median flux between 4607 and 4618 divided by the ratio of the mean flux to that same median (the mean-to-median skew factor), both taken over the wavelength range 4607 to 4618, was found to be 13.6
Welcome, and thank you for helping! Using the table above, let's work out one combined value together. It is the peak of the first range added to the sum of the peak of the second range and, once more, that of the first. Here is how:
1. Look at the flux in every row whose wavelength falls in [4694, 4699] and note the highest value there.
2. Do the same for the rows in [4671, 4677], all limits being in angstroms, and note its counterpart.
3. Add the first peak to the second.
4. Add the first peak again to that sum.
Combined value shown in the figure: 50.0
